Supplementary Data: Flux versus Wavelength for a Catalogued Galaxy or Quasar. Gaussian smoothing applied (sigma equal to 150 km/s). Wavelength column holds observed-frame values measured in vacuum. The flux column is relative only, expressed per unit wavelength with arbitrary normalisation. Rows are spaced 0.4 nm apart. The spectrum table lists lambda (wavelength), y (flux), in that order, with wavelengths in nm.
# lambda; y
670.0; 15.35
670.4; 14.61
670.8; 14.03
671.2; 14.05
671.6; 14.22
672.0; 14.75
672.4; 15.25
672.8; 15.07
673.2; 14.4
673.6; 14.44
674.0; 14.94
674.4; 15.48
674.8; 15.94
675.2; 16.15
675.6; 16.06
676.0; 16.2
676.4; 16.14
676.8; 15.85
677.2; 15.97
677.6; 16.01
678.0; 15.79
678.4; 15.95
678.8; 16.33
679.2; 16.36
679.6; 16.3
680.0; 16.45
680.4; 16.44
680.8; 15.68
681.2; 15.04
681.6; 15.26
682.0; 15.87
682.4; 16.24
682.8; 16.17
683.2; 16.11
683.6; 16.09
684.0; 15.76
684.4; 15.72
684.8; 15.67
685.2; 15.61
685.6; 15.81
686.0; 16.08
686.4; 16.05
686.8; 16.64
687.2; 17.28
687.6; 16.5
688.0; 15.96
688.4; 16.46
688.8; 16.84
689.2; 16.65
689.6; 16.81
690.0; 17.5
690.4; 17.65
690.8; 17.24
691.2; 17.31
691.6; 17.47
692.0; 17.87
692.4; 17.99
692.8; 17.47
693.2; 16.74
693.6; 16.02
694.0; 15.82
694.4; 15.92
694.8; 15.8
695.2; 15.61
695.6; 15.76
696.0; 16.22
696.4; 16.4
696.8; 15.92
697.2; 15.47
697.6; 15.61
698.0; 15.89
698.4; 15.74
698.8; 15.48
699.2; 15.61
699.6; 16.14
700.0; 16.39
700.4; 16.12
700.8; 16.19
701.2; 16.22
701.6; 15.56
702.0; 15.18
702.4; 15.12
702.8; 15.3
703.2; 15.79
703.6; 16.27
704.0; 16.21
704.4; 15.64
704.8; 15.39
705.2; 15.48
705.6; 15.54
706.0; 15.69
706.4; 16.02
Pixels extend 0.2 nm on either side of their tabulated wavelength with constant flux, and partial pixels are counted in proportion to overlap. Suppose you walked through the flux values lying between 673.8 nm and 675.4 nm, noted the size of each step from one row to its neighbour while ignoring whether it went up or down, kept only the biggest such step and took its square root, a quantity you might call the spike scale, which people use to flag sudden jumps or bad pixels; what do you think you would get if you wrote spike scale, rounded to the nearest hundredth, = 0.73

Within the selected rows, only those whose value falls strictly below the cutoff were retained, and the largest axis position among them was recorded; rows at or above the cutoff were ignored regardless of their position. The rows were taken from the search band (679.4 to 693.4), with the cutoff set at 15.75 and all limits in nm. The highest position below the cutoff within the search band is 685.2 nm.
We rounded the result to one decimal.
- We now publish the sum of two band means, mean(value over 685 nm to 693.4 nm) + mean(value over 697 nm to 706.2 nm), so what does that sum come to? 32.6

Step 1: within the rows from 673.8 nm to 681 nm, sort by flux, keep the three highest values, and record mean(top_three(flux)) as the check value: 16.42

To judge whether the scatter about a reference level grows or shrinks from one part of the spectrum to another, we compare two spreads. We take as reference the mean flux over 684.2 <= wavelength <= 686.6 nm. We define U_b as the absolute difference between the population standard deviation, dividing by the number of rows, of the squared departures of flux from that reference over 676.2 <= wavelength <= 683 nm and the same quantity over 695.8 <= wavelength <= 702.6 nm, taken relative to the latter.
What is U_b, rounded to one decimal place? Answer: 0.2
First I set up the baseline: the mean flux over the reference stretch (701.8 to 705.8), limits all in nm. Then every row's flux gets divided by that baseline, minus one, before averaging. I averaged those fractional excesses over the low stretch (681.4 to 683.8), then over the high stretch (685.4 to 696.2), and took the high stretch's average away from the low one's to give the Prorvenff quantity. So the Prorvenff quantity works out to -0.044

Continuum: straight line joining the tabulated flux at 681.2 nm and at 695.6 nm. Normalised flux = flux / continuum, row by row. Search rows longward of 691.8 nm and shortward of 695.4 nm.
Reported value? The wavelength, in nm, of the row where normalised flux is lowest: 695.2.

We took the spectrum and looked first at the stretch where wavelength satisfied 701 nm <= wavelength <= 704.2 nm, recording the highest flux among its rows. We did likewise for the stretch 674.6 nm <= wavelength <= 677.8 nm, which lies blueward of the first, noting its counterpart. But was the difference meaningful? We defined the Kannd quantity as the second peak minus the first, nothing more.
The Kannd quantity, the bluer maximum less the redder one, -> -0.1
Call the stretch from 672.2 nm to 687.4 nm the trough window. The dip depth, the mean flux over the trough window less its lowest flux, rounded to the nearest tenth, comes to 1.5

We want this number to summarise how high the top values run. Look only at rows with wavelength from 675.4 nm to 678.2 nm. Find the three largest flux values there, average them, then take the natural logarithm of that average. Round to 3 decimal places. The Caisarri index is 2.781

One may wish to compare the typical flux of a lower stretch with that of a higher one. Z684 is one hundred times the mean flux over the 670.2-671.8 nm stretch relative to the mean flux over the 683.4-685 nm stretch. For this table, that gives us 90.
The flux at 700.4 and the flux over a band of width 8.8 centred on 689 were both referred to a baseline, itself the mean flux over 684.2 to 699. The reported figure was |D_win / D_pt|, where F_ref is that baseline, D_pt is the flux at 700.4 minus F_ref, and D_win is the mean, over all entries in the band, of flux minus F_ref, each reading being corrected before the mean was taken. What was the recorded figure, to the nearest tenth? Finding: 1.4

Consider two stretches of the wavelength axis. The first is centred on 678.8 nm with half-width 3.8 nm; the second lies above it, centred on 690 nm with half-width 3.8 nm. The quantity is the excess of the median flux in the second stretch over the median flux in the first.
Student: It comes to 0.8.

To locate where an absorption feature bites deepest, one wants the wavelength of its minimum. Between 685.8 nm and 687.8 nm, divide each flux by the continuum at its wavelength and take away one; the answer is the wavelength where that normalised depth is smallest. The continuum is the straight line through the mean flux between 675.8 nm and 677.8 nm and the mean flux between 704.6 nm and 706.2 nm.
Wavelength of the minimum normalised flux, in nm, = 686.4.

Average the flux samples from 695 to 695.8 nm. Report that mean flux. 15.7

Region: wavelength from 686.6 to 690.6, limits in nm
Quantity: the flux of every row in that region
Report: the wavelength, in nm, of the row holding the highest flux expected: 690.4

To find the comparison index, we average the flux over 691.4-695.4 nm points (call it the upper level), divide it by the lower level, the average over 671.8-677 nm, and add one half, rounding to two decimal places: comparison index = 1.58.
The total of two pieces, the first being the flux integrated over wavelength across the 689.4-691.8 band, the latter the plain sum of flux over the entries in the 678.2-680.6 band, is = 139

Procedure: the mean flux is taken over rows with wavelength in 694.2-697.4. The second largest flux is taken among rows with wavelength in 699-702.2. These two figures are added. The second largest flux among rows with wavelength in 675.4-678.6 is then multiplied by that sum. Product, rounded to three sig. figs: 518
